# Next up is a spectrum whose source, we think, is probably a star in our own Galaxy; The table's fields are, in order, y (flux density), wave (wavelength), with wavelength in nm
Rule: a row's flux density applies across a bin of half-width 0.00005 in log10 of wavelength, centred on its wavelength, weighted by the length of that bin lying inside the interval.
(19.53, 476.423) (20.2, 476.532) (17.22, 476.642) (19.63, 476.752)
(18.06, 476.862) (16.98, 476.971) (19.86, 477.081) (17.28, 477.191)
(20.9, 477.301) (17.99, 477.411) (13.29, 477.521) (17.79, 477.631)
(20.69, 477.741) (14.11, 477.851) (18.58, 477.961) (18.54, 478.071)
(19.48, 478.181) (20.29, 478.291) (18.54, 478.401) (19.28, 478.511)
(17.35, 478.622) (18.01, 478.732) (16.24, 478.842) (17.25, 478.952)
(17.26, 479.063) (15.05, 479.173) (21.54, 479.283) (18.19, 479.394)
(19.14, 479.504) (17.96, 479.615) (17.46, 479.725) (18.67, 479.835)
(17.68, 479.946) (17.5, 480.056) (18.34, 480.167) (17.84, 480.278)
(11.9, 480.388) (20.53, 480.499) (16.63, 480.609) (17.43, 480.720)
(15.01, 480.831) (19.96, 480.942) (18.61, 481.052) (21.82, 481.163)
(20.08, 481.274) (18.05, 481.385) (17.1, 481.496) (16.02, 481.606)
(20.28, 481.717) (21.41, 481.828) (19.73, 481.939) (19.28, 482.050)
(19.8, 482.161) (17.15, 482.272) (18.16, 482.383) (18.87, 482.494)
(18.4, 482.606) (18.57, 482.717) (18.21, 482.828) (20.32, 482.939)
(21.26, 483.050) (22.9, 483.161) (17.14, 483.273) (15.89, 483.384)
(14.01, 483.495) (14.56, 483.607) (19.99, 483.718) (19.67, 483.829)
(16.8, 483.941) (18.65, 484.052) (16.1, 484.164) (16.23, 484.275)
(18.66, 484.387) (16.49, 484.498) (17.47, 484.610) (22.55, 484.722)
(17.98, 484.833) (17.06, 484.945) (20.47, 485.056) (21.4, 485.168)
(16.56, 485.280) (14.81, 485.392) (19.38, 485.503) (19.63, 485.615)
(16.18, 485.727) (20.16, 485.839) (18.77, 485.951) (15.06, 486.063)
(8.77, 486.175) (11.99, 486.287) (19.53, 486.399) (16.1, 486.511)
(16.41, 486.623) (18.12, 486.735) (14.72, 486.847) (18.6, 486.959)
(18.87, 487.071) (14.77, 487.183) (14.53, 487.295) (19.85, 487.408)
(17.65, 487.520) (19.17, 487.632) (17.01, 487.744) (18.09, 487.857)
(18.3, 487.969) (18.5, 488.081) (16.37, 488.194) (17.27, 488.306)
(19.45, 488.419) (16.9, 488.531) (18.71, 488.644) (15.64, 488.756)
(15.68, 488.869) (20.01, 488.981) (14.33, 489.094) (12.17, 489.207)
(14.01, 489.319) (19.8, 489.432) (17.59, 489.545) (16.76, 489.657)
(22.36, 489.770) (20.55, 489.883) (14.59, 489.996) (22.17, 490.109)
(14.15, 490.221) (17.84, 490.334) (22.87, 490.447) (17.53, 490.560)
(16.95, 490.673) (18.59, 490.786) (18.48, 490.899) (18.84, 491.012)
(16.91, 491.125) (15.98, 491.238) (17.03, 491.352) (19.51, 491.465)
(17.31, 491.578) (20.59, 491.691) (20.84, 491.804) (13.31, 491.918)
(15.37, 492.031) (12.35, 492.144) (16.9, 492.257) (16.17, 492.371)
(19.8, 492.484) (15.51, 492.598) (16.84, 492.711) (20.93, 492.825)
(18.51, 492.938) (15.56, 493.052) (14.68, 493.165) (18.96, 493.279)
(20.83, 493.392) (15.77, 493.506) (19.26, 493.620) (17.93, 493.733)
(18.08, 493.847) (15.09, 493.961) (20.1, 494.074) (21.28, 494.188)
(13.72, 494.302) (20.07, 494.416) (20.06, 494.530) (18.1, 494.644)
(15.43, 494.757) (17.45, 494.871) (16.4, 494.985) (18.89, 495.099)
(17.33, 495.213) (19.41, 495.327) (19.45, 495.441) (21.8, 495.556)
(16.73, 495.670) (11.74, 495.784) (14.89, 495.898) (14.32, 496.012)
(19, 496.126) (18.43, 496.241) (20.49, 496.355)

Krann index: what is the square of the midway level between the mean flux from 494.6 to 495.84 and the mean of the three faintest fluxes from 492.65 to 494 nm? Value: 266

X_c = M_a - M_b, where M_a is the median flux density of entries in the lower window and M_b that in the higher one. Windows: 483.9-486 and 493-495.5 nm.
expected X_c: -0.11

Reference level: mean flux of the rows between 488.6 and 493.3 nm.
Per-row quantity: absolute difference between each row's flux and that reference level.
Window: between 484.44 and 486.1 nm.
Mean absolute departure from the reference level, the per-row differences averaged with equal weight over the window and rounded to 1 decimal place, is 2.0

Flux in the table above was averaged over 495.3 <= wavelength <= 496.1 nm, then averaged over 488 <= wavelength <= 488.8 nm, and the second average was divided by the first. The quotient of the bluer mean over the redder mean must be 1.04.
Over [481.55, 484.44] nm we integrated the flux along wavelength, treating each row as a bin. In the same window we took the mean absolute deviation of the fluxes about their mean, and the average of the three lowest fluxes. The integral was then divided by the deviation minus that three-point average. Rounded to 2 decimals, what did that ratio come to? -4.05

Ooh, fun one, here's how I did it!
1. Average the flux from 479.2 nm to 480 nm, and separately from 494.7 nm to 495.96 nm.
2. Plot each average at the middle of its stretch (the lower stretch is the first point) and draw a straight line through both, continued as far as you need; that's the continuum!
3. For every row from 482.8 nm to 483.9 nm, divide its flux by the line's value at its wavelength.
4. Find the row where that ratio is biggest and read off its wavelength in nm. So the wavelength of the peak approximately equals 483.161 nm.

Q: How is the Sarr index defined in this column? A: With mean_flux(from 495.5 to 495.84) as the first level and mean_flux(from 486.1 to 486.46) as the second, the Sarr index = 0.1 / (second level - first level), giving -0.03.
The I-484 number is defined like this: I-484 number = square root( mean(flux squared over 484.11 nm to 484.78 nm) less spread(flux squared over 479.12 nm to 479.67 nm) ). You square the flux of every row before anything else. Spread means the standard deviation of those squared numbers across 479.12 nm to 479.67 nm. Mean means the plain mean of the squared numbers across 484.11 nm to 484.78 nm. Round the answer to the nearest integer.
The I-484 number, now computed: 16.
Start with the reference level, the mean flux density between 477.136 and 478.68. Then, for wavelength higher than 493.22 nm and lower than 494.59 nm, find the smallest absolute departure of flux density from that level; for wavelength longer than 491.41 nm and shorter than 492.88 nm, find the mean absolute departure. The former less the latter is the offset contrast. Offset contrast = -2.4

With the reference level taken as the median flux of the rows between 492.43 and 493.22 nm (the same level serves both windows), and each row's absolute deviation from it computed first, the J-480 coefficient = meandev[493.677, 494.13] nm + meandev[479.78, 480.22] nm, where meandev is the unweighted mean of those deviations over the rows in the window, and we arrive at 3.04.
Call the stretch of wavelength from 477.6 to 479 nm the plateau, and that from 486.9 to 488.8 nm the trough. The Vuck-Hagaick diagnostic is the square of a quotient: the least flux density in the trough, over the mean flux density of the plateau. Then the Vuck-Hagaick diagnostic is 0.64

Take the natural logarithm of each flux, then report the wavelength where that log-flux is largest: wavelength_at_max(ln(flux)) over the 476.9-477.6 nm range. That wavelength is 477.301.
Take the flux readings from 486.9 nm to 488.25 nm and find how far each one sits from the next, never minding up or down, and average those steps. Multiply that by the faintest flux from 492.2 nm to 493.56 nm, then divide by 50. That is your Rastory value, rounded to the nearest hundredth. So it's 0.52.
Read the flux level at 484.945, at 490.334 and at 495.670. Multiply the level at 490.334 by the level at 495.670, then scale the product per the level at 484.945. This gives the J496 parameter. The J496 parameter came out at 17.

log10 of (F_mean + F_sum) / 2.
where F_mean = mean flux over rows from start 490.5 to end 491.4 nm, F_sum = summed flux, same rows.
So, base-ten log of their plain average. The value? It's 1.897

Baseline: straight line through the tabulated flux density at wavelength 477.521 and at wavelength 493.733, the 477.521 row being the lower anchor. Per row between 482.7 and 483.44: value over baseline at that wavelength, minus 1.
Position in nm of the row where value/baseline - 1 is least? 483.384 nm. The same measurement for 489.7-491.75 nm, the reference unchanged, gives 490.221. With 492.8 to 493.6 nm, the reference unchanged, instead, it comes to 493.165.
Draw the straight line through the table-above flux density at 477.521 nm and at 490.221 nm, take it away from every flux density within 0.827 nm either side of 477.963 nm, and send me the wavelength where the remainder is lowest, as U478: 477.521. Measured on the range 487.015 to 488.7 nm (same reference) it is 487.295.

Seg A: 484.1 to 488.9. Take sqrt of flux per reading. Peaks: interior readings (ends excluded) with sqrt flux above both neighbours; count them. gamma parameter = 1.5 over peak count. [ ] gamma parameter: 0.12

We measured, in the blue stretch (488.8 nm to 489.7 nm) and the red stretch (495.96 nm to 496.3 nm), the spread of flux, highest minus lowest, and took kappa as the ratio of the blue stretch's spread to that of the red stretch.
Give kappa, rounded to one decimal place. 1.7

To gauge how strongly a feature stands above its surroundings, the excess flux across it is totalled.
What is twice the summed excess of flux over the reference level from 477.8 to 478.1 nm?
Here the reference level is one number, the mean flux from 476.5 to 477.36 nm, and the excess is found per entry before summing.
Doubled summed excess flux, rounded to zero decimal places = -10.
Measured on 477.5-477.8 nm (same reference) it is -9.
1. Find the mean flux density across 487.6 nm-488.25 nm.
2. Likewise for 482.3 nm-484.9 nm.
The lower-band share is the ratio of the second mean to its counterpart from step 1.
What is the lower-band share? 1.02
